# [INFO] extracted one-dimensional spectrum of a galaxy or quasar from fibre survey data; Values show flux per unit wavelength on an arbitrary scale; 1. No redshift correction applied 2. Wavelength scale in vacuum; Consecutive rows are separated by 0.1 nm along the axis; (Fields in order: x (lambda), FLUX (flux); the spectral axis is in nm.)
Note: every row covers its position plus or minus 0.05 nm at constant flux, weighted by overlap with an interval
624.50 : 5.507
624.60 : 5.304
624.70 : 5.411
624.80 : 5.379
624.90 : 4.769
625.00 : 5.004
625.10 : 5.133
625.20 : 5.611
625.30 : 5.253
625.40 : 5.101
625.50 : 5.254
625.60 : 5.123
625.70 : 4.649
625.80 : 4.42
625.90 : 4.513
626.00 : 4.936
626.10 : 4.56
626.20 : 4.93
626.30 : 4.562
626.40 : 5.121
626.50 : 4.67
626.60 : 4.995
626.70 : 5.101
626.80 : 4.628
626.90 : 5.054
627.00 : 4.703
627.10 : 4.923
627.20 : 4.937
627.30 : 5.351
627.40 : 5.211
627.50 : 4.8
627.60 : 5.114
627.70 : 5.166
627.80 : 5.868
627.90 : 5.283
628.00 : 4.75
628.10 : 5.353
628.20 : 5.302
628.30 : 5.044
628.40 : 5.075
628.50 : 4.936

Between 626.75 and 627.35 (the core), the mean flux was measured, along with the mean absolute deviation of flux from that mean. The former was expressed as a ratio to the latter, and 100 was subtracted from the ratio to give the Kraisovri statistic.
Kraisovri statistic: -72.8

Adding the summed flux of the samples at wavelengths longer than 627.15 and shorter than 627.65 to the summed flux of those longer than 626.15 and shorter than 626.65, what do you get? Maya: 49.7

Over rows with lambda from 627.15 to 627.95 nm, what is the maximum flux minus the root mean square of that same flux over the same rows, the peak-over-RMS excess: 0.64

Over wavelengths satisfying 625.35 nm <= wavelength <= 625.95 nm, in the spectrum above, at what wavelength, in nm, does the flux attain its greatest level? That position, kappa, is 625.50 nm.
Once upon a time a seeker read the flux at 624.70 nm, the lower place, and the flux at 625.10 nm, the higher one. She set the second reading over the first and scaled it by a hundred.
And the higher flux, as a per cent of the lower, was 95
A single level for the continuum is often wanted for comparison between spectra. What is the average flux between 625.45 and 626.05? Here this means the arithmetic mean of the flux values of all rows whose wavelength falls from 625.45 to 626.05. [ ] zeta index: 4.8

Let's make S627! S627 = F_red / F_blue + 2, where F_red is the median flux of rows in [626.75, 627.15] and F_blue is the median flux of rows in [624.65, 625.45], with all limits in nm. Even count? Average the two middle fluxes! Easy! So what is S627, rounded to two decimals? 2.93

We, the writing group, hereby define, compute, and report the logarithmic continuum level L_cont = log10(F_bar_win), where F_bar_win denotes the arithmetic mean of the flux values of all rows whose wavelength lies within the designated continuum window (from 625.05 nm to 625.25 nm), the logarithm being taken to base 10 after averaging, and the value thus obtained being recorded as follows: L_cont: 0.73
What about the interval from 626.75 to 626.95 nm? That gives 0.68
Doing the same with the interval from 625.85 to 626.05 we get 0.67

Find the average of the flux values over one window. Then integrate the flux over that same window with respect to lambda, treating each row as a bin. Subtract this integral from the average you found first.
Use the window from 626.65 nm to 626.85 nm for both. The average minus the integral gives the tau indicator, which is 3.89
